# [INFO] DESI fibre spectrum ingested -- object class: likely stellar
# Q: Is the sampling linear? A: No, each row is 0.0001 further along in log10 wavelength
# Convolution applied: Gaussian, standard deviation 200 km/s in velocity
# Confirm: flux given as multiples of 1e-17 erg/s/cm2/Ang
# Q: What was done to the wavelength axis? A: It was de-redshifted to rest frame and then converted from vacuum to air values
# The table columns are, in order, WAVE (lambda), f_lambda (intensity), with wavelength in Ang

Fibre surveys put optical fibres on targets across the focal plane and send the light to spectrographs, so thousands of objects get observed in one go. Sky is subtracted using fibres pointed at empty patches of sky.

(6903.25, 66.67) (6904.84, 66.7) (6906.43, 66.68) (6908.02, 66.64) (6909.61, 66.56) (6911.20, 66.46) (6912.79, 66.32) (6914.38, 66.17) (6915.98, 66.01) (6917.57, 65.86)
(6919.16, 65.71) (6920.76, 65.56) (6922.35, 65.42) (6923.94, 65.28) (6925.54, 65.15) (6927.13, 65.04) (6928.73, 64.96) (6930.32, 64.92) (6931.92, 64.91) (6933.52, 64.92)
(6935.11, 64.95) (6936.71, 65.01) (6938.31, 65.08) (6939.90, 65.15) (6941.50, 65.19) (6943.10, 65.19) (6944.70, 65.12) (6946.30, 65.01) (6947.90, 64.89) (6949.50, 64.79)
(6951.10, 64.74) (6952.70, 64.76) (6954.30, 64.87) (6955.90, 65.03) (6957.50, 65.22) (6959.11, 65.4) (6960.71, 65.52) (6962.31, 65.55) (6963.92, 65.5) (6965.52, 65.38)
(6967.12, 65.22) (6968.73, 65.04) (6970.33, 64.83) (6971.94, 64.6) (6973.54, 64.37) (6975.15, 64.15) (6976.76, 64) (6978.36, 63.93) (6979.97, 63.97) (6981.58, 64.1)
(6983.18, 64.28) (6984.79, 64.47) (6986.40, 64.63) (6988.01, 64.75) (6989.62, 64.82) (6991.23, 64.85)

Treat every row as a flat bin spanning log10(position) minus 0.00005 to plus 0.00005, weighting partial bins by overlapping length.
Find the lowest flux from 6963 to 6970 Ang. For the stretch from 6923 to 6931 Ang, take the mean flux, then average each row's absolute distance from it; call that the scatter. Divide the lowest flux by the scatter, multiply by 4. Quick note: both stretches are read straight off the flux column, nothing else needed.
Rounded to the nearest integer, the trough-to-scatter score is 2243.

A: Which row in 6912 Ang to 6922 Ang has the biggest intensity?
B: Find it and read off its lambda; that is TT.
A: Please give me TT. 6912.79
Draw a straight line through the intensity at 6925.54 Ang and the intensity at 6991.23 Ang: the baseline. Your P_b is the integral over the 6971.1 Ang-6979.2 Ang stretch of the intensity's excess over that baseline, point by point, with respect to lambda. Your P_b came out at -6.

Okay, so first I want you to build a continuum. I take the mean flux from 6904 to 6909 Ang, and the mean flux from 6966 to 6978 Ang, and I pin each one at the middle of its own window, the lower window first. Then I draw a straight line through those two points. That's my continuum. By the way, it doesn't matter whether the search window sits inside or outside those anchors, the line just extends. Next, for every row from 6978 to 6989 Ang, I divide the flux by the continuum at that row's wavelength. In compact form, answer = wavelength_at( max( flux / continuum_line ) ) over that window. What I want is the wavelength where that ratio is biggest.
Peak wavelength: 6988.01 Ang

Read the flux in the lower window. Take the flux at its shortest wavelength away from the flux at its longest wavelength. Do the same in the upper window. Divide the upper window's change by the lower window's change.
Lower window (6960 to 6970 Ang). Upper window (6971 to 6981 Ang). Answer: 1.3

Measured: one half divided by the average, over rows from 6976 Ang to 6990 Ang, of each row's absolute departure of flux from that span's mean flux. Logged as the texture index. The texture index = 1.7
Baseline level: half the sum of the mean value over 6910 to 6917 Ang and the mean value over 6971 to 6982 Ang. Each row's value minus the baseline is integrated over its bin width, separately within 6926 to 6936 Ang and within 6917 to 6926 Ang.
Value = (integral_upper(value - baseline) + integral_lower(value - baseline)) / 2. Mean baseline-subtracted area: 0.2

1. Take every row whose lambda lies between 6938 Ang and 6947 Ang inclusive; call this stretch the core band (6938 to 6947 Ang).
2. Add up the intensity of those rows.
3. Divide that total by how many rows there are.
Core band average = 65.1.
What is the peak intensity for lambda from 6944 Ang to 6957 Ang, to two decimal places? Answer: 65.12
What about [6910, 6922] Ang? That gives 66.46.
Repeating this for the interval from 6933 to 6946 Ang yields 65.19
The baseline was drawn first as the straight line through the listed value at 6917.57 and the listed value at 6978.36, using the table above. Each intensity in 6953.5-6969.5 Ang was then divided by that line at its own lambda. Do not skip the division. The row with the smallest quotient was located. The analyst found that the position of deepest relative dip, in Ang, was 6954.30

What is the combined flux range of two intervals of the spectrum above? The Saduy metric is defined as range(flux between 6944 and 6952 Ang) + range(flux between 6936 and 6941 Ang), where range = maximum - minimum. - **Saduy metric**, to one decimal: 0.5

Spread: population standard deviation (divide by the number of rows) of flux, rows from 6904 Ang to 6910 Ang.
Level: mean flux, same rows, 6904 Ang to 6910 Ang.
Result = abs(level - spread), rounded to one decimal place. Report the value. 66.6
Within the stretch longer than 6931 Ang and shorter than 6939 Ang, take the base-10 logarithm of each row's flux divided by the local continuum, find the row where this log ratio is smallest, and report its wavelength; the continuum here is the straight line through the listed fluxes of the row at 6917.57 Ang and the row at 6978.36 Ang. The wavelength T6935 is 6931.92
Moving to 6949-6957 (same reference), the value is 6949.50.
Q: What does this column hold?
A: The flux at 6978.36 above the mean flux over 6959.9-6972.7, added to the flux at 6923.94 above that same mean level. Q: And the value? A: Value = -1.2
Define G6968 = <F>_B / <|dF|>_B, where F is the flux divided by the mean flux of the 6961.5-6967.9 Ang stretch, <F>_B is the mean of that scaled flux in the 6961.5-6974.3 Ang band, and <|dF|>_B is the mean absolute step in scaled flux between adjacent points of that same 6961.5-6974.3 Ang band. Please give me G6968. 386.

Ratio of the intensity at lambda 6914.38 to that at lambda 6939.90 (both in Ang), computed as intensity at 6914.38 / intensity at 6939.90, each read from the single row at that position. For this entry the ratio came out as 1.02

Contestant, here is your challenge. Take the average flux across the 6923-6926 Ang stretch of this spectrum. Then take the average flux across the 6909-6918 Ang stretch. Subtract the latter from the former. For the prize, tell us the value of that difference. -1.0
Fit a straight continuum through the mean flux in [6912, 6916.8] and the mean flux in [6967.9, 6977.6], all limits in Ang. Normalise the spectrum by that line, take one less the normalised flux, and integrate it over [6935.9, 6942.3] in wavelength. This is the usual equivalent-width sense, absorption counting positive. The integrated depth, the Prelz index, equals 0.03 Ang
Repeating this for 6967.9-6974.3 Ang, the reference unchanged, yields -0.02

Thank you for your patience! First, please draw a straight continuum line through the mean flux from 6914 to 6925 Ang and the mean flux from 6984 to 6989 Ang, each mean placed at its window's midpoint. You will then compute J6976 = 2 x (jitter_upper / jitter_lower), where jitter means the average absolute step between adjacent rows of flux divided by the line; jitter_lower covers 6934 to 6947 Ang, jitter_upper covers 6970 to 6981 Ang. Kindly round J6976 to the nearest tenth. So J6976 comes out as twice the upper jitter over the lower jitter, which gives 4.0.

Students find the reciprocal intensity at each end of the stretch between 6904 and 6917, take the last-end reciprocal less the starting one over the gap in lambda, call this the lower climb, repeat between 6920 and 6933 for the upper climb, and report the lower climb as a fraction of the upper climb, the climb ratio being 1.0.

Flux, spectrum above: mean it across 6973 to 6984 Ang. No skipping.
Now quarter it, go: 16.0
